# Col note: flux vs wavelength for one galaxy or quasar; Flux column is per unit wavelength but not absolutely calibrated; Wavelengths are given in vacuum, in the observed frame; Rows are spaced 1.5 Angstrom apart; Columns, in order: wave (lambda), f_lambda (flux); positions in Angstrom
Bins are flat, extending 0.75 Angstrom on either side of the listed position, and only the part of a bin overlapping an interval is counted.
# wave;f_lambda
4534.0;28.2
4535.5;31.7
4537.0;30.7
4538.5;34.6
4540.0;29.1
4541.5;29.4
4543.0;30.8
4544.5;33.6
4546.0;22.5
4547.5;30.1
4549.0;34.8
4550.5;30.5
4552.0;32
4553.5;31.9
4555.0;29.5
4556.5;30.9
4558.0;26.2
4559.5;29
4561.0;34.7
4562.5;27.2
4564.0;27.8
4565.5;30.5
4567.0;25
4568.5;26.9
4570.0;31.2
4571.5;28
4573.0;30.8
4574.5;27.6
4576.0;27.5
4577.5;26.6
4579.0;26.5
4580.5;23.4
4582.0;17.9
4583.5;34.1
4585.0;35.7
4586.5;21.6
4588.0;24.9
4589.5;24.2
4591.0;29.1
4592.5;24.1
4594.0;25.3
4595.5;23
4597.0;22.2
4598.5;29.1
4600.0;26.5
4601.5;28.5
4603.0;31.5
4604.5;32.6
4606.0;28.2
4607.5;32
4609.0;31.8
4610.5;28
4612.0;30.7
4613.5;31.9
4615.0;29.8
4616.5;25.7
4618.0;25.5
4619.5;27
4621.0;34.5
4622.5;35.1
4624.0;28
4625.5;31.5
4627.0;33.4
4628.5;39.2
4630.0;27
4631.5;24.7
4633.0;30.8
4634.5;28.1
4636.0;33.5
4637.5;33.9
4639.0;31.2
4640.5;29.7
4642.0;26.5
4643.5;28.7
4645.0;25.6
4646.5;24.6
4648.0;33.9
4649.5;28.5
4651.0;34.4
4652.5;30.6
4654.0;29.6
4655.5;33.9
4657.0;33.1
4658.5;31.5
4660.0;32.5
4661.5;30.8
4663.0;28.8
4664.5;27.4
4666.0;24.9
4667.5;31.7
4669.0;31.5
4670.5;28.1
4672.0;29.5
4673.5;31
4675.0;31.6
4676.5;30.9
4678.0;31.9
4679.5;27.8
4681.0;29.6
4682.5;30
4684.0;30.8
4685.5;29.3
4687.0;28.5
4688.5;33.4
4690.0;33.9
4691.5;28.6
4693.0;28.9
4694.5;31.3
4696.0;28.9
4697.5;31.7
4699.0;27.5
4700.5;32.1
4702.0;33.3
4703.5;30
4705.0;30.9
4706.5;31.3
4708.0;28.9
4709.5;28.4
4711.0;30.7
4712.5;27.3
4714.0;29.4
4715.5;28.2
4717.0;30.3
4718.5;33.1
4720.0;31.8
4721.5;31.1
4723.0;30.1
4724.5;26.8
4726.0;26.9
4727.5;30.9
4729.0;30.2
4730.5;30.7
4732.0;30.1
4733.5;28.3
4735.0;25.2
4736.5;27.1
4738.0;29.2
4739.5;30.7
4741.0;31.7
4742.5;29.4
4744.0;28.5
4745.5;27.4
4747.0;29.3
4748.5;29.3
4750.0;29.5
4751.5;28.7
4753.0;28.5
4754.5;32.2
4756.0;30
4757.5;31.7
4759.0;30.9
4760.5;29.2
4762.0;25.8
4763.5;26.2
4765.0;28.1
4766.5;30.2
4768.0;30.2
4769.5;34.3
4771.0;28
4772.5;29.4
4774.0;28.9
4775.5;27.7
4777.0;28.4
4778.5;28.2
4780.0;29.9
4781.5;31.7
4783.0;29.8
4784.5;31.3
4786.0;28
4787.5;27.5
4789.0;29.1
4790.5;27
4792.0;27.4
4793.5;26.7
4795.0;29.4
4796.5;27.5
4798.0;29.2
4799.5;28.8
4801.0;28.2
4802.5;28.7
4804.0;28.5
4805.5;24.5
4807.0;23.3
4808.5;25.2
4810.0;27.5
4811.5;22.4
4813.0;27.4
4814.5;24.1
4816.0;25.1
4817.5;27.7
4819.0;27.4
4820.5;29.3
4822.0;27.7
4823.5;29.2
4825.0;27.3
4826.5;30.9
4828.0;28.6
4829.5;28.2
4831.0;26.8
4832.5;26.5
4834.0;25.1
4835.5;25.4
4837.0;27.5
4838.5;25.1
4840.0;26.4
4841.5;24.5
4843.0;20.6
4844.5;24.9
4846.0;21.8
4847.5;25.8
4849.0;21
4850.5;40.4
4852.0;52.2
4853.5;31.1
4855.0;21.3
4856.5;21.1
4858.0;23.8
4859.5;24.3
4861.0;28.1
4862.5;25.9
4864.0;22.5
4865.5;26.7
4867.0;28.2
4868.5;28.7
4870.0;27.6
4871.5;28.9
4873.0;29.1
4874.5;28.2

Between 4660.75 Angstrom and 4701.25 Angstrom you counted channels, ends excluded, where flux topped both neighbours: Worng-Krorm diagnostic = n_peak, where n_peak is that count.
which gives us 7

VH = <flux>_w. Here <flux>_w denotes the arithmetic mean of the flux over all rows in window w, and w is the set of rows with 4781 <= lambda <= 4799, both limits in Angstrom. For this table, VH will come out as 28.7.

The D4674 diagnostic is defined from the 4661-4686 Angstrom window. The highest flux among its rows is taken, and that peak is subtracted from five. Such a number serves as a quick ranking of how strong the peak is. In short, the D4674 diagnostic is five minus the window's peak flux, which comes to -26.9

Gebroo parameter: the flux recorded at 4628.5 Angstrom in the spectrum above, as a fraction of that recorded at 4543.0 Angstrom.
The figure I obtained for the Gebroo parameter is 1.27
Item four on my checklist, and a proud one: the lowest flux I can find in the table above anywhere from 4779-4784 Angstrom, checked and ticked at 29.8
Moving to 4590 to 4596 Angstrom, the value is 23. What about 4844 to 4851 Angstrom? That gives 21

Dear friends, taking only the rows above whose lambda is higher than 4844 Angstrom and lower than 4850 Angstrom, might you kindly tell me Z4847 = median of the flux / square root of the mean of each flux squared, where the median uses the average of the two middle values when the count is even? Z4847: 1.00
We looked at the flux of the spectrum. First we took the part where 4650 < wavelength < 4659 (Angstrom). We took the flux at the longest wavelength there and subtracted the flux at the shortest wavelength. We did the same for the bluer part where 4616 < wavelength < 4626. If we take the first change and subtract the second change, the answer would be -9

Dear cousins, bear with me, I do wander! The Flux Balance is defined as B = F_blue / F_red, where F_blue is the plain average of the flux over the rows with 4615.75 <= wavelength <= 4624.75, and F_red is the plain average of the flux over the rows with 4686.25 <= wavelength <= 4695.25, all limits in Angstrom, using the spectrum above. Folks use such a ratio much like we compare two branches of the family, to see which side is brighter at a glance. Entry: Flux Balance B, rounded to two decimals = 0.95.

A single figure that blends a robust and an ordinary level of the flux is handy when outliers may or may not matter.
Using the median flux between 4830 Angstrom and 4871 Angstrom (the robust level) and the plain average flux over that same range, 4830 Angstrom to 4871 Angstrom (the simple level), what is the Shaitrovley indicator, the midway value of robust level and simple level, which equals 26.3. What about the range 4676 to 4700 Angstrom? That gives 30.0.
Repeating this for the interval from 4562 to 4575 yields 28.1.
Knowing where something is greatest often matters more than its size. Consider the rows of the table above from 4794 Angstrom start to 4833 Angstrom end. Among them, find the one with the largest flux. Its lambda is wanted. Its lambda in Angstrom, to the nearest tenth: 4826.5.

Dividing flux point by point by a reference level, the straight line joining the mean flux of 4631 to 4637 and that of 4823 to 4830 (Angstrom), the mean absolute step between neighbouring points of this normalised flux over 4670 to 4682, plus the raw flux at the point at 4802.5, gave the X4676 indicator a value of 28.8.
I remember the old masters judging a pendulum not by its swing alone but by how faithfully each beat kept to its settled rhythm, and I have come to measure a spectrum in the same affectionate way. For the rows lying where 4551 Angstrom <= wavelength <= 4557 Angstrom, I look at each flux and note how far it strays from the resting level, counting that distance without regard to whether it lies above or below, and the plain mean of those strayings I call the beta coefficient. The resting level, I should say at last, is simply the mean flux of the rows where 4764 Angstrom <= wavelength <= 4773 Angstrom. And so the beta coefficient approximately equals 1.3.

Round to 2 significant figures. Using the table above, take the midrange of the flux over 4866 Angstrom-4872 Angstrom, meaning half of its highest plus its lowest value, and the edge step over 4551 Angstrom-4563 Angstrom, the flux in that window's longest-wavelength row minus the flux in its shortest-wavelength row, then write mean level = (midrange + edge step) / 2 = 12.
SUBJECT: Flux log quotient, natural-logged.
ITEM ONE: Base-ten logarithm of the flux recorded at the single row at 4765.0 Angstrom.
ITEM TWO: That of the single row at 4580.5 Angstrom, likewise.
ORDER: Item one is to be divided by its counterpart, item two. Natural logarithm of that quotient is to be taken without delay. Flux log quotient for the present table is 0.06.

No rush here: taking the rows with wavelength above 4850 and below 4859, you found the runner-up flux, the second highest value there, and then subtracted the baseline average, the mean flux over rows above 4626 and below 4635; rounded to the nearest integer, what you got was 10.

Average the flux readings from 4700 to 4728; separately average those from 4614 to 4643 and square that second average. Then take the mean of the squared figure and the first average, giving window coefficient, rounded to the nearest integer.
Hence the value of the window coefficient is 473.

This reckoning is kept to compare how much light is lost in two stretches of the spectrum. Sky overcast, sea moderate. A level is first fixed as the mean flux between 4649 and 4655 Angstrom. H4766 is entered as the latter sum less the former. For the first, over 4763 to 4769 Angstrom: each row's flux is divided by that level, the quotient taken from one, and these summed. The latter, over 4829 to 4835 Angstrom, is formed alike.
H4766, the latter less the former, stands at 0.26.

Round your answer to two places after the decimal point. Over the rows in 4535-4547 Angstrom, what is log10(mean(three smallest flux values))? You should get 1.43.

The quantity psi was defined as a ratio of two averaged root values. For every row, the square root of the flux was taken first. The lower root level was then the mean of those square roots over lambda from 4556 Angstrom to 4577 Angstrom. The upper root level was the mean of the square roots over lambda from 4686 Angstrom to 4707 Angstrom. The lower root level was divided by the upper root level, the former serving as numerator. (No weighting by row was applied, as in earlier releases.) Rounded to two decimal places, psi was 0.97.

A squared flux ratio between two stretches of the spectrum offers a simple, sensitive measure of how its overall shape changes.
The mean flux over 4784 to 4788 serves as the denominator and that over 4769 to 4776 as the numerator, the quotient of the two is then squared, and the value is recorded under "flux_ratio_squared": 1.05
